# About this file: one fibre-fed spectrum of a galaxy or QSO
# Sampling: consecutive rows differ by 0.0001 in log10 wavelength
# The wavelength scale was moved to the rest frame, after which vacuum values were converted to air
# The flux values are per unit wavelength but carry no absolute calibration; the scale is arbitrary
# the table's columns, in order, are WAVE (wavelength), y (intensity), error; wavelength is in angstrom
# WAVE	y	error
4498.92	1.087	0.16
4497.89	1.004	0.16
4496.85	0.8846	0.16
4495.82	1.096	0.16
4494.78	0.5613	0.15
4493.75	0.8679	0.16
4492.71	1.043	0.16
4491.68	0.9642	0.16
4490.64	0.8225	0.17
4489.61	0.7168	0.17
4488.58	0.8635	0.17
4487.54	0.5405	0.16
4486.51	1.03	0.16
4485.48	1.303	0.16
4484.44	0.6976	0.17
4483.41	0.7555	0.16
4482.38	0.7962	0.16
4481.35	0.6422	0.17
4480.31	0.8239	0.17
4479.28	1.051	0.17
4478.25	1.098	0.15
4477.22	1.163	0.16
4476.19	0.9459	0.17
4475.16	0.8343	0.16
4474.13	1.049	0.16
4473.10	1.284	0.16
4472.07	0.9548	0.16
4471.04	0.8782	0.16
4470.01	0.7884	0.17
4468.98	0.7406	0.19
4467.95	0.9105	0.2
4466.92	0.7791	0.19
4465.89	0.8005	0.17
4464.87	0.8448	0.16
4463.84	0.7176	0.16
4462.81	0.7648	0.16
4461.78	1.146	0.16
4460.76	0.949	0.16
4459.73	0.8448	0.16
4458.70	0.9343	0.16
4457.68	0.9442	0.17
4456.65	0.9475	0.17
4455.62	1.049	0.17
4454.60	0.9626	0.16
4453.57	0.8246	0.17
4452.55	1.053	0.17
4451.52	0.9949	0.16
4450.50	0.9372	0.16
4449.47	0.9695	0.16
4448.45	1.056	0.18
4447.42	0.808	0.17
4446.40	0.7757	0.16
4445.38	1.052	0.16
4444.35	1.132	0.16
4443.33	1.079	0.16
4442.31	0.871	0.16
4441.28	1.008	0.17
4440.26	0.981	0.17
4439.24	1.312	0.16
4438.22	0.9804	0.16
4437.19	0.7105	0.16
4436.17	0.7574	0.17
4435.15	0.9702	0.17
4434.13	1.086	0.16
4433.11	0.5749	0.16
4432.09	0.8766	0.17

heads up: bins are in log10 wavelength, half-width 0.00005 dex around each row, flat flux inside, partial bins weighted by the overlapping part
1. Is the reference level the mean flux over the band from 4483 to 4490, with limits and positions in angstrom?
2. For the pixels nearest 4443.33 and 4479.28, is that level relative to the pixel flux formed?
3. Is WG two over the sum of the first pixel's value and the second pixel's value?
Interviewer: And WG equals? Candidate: 1.26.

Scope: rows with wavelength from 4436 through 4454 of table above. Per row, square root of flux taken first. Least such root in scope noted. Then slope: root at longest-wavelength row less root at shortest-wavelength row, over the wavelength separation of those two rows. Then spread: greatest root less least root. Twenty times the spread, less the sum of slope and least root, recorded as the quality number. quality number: 5.21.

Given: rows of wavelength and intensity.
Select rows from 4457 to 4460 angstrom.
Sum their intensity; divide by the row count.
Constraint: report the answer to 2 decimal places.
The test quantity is 0.91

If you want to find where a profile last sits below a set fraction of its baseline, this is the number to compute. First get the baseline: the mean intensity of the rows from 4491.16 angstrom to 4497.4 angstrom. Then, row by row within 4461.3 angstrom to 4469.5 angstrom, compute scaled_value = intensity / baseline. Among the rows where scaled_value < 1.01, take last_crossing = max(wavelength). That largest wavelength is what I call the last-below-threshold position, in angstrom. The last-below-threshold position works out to 4468.98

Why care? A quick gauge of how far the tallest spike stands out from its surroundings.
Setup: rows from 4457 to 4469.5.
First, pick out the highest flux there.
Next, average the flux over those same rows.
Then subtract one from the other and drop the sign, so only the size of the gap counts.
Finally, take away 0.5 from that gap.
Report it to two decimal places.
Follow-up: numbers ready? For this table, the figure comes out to -0.22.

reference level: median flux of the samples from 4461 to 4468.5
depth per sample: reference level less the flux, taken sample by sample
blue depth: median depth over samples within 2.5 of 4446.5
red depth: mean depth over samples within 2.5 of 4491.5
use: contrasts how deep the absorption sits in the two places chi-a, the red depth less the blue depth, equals 0.17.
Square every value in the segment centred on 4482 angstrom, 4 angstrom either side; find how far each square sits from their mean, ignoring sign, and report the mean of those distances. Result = 0.37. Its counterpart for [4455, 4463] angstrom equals 0.15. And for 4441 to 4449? 0.22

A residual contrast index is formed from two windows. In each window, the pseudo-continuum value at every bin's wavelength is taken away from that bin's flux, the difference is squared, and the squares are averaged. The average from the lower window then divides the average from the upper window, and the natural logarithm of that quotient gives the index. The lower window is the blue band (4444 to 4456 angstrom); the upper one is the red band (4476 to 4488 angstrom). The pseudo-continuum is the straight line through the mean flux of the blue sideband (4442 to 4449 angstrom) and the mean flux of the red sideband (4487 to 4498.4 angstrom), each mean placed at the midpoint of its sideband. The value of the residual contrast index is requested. 1.4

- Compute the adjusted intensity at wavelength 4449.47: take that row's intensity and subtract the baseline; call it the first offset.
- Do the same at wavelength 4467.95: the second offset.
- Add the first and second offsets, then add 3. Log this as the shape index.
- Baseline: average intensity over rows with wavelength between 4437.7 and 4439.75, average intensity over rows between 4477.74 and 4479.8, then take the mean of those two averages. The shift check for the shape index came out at 2.66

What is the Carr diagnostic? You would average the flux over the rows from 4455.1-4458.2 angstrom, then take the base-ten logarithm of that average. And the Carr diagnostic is -0.01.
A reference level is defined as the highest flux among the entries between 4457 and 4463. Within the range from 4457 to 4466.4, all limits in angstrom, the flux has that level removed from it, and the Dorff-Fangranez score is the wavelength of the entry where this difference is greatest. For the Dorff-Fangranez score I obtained 4461.78 angstrom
